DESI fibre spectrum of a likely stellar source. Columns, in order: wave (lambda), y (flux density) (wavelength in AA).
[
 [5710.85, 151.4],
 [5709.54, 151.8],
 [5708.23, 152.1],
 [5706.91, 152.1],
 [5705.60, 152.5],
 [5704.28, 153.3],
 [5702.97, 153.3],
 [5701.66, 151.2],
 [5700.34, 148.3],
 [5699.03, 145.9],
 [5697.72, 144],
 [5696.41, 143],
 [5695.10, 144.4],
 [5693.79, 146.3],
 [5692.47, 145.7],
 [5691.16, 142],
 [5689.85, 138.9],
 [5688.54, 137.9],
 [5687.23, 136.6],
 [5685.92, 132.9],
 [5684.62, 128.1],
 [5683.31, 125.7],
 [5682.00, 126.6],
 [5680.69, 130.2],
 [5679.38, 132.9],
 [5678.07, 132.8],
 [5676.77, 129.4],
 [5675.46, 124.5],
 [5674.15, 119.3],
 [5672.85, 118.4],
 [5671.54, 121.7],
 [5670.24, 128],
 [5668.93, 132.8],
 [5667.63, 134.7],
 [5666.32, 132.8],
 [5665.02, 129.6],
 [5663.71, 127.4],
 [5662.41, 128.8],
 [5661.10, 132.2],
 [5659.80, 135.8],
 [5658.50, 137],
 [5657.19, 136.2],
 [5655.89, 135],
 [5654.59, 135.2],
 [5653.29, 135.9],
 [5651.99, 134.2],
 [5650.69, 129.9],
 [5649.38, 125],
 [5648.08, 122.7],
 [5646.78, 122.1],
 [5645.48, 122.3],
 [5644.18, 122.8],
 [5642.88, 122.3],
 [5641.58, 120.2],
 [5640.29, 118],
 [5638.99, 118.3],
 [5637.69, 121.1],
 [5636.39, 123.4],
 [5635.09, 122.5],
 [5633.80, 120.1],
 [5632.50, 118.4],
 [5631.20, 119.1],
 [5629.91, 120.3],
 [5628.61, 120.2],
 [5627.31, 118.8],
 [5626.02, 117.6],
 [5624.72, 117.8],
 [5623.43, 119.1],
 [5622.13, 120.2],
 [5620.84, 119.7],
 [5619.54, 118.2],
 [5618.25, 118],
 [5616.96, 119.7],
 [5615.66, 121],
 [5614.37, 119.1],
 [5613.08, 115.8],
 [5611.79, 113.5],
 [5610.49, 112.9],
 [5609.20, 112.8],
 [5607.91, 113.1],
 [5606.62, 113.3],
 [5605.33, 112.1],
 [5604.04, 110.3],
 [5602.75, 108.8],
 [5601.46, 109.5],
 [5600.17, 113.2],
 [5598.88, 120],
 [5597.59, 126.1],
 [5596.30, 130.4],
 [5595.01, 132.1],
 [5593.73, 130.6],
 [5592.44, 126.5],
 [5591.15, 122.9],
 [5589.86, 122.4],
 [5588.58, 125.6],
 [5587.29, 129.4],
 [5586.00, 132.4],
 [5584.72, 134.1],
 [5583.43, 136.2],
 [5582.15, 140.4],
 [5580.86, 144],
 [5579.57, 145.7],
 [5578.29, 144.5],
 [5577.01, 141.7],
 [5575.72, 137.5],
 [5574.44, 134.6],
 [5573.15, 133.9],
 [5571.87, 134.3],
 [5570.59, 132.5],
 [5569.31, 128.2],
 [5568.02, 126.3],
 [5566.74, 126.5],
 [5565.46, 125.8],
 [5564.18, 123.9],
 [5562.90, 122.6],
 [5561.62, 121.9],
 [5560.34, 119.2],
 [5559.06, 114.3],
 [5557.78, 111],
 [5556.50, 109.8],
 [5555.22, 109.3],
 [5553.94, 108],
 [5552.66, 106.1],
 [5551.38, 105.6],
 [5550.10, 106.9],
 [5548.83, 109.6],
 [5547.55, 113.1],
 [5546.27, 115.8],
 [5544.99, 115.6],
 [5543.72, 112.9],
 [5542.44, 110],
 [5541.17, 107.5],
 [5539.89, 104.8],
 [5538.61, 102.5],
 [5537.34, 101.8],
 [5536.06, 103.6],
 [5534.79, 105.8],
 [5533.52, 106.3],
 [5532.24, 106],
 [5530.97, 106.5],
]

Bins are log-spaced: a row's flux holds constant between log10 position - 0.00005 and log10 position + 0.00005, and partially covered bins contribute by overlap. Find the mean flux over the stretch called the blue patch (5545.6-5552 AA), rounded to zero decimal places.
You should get 110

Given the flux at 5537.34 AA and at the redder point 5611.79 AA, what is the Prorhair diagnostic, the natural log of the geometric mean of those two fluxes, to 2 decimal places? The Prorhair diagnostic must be 4.68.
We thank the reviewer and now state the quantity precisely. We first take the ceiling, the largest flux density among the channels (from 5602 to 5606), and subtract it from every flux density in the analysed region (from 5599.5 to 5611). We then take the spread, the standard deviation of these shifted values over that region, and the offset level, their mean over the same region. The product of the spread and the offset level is -1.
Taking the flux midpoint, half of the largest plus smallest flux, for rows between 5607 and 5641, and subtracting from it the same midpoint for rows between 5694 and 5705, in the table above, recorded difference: -30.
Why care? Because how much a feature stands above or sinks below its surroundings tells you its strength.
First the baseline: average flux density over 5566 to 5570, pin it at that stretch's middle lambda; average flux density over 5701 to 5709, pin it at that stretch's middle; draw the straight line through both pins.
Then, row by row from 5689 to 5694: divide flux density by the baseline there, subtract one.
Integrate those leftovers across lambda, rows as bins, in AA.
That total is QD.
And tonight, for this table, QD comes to -0.24 AA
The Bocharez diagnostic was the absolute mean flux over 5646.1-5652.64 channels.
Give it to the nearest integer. 127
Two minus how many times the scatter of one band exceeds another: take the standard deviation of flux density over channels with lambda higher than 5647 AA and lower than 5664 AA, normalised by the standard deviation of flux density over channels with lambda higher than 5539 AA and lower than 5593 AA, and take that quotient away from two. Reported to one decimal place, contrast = 1.6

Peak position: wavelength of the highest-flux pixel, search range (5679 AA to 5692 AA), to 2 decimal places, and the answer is 5691.16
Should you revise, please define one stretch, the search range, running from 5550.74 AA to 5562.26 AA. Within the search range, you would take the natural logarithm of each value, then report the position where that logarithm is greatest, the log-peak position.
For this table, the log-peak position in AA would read 5561.62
